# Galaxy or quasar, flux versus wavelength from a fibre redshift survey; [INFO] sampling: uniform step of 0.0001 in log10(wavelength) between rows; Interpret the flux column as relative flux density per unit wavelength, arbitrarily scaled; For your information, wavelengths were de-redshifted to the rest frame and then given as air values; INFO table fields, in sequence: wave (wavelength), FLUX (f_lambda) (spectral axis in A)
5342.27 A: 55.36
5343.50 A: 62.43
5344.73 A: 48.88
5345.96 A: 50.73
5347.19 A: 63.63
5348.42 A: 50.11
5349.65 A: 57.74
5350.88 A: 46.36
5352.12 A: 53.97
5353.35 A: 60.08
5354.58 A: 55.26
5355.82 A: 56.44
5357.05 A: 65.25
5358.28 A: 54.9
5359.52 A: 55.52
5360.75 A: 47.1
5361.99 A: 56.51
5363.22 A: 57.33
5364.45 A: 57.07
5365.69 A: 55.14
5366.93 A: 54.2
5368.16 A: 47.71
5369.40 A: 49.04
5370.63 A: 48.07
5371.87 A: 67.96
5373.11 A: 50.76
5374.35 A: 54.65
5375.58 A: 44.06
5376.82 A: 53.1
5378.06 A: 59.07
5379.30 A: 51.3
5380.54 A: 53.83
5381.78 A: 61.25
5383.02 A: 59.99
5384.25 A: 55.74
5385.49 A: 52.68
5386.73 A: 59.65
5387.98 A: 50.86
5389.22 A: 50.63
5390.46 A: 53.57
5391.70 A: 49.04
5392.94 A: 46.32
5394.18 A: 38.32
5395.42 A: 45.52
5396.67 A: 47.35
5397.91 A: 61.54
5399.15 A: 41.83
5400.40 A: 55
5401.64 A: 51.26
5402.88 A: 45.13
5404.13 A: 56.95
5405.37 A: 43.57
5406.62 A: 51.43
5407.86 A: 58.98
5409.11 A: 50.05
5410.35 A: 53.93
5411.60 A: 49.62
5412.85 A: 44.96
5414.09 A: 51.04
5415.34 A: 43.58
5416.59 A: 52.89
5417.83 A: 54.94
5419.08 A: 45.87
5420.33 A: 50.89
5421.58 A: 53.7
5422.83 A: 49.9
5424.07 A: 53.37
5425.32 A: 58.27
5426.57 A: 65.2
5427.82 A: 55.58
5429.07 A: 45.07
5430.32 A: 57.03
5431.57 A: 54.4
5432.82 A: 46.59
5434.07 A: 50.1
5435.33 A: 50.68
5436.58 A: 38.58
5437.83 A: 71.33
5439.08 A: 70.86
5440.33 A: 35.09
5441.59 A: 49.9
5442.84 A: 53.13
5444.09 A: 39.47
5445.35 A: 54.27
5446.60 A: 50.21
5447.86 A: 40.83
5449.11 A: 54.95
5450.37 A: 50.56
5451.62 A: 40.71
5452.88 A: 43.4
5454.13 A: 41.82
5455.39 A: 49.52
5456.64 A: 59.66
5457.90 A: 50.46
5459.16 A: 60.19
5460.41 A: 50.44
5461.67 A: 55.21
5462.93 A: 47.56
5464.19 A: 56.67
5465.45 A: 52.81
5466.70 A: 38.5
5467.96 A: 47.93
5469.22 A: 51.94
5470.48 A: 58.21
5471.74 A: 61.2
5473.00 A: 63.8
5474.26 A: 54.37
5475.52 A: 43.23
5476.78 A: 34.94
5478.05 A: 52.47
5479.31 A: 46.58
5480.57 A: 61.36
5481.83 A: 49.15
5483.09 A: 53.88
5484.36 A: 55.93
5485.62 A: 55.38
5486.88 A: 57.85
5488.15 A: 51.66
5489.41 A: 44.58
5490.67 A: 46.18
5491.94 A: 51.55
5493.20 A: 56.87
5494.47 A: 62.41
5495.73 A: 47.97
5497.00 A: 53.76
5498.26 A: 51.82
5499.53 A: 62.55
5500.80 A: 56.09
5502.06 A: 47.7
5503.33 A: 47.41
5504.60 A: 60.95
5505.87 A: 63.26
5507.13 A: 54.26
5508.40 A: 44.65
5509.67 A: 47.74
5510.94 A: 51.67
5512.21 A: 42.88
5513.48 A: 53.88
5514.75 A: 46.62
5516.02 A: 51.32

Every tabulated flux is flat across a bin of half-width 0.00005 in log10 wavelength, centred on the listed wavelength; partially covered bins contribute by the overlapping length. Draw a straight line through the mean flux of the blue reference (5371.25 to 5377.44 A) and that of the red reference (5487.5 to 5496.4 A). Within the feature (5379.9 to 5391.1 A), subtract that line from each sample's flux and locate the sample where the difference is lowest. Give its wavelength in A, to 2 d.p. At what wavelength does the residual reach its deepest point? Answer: 5389.22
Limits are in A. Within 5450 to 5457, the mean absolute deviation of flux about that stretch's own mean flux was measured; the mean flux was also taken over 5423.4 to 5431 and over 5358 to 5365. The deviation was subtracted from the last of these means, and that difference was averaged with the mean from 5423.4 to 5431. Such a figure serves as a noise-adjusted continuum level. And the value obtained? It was 52.4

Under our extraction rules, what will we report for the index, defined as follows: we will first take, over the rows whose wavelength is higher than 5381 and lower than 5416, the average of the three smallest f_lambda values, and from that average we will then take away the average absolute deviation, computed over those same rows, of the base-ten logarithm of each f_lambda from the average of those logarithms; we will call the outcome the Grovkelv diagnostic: 41.2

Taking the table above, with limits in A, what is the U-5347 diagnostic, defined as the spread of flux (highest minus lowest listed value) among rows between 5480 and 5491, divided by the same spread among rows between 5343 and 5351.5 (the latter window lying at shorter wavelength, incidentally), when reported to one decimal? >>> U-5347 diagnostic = 1.0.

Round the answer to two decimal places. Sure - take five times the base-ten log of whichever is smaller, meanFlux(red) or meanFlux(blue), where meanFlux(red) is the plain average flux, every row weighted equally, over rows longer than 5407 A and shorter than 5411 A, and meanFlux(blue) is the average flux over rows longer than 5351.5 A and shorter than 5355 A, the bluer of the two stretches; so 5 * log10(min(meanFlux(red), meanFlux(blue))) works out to 8.67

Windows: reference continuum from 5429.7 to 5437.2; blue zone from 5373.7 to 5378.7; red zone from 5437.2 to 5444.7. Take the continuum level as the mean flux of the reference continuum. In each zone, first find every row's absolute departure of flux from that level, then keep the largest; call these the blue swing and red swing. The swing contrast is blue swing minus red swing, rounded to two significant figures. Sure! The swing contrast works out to -12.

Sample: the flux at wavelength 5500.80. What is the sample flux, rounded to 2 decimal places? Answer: 56.09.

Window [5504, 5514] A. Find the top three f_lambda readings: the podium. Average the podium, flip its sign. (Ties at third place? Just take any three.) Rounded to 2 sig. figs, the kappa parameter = -59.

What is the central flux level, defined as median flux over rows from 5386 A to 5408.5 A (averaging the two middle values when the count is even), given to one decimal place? 50.7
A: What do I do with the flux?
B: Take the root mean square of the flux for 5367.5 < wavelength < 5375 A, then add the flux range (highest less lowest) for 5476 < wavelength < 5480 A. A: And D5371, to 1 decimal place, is 71.0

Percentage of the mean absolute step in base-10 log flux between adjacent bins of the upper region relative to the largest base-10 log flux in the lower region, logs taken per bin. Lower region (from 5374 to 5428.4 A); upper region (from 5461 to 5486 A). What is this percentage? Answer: 3.8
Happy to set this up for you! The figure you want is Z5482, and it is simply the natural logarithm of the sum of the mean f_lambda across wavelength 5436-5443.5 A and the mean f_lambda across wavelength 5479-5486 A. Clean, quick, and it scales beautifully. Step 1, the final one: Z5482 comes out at 4.67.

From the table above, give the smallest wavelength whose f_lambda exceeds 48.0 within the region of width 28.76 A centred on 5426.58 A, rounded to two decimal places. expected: 5414.09 A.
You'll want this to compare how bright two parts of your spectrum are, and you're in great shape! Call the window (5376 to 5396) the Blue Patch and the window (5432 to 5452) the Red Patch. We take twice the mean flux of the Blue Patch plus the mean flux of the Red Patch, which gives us 154.9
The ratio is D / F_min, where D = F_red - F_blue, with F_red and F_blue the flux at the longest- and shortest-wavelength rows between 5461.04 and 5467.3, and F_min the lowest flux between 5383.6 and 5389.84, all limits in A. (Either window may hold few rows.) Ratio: -0.33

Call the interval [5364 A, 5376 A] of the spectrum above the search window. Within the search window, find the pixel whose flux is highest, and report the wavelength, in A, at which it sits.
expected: 5371.87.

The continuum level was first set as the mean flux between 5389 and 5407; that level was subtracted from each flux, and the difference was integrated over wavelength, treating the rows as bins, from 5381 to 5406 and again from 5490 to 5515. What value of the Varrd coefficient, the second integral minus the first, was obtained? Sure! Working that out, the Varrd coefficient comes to 32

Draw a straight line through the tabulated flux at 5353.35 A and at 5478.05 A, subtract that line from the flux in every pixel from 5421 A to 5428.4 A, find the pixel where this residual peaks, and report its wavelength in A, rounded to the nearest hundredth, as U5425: 5426.57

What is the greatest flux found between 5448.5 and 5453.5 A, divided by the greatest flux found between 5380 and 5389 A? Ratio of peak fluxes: 0.90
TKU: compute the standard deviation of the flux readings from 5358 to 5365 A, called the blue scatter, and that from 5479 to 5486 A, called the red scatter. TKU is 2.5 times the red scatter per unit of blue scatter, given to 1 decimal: 3.4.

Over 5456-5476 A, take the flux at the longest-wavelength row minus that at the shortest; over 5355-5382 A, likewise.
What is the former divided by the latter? -3.4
